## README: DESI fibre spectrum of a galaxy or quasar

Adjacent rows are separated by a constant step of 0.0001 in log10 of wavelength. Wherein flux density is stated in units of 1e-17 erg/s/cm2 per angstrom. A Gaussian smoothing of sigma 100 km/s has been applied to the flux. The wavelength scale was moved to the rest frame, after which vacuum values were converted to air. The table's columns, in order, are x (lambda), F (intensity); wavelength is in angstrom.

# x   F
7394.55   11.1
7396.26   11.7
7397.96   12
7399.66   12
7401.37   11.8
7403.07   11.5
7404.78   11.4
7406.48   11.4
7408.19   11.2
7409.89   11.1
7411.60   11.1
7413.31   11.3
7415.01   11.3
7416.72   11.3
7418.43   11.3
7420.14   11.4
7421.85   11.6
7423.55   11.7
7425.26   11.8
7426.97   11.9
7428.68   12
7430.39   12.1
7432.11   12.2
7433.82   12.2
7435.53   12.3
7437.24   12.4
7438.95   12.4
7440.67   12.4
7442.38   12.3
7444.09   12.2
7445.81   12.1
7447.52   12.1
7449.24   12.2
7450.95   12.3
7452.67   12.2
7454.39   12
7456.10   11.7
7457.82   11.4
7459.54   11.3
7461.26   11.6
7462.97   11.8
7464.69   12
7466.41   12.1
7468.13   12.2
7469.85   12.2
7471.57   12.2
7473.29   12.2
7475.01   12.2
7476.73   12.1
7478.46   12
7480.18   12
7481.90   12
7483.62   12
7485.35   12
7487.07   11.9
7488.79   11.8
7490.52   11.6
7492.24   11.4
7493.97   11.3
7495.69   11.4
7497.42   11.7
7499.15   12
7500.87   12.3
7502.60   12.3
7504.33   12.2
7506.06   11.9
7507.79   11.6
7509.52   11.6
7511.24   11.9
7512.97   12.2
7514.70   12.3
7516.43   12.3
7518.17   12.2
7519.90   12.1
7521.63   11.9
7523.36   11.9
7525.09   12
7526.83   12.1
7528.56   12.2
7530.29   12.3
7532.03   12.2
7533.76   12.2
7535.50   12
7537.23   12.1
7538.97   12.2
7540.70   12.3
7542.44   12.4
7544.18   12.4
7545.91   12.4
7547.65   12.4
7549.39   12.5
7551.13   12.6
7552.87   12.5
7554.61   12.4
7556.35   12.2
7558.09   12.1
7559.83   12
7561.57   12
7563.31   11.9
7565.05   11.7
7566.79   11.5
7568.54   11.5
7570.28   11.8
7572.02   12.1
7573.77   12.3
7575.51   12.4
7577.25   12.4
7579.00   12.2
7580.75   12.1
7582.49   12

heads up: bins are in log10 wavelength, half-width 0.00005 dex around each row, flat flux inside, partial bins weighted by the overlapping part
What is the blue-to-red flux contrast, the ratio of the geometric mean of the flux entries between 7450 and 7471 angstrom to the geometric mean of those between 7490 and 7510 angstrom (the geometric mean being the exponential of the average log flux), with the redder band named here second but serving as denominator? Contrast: 1.01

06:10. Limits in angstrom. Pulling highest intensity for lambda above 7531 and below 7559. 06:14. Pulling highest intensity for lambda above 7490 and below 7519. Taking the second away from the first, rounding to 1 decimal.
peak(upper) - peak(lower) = 0.3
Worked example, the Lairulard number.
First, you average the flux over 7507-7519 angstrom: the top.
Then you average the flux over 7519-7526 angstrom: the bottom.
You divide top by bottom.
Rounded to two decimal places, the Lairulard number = 1.00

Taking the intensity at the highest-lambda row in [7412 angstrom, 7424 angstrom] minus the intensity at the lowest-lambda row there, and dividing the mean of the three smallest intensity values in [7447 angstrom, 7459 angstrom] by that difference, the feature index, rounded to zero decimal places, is 29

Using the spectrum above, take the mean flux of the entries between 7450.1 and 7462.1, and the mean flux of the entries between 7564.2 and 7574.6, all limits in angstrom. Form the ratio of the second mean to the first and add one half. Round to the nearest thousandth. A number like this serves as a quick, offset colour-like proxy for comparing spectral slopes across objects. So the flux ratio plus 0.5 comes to 1.503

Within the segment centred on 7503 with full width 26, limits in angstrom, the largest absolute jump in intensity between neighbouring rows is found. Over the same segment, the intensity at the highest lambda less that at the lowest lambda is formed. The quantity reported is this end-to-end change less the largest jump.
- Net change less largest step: 0.4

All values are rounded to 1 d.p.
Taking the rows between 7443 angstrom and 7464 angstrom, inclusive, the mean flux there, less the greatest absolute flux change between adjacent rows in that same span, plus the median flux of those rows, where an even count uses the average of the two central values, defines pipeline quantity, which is 23.7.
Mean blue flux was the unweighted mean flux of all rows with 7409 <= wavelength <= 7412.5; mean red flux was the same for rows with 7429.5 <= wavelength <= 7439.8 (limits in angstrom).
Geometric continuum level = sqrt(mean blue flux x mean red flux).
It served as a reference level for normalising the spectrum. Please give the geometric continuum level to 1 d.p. 11.7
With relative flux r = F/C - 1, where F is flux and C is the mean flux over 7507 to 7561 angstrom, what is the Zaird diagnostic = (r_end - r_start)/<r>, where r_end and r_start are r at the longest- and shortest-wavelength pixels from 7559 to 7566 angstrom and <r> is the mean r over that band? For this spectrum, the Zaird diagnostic 1.1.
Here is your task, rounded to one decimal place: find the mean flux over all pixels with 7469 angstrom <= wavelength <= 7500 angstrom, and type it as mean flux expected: 11.9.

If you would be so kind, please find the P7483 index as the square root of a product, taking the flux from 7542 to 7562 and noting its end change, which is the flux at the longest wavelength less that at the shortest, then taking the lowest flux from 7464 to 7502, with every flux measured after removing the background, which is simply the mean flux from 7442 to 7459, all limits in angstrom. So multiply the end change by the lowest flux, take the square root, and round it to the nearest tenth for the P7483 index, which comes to 0.5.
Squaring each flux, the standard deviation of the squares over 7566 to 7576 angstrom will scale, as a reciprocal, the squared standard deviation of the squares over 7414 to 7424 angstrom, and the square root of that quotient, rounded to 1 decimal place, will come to 1.3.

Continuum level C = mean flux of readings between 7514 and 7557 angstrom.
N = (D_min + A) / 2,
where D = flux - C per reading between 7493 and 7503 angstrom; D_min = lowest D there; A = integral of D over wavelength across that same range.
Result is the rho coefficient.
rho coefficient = -2.6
